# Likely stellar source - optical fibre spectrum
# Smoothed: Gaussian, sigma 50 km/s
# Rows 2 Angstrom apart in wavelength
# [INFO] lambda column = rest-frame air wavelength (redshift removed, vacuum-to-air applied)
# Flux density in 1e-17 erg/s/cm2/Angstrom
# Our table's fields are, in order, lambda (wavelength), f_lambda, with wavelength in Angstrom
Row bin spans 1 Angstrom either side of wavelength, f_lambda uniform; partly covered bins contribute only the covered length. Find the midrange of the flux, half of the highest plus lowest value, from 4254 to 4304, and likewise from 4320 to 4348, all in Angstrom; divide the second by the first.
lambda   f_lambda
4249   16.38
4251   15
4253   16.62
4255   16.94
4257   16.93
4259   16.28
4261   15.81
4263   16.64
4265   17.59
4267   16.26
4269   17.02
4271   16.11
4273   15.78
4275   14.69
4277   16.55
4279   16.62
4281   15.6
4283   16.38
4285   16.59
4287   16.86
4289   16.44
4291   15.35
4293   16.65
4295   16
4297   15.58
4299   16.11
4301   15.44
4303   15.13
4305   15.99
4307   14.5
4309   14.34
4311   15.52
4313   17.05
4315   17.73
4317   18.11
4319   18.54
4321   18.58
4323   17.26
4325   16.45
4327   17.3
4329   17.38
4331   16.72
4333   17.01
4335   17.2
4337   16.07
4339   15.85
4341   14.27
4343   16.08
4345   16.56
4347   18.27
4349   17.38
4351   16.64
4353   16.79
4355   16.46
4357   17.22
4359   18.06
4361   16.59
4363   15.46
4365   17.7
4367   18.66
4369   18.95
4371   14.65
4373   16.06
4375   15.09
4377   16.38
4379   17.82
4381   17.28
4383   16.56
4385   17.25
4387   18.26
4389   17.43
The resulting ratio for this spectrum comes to 1.018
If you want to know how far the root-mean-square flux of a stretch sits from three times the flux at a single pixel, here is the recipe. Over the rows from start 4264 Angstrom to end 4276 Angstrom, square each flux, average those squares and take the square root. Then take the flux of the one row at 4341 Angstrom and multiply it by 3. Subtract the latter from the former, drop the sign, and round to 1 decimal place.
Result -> 26.5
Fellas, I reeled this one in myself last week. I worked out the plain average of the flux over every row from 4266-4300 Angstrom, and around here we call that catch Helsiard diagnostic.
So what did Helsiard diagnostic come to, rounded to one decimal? 16.2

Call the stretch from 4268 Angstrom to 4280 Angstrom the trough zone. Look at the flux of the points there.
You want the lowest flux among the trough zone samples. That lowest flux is 14.69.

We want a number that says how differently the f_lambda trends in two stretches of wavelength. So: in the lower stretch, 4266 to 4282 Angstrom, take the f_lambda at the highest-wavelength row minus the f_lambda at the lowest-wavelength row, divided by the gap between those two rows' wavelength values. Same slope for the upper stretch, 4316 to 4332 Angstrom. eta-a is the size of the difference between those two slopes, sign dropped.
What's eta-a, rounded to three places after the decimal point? 0.052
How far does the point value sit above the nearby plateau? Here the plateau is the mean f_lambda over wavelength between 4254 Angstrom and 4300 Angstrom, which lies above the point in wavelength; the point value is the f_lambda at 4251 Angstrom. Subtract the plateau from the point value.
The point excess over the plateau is -1.3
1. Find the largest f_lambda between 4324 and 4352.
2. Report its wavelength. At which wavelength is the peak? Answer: 4347 Angstrom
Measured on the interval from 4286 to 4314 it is 4313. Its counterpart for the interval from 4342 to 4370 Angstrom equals 4369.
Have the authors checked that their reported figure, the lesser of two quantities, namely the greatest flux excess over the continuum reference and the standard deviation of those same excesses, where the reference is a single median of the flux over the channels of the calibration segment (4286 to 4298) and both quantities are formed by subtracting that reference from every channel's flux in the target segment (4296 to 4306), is -0.11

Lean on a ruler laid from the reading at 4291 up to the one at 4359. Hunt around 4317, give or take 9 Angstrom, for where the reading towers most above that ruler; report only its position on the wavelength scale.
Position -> 4319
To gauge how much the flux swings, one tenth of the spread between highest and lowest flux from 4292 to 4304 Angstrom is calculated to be 0.15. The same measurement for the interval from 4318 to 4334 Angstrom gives 0.21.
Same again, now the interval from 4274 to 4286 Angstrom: 0.19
